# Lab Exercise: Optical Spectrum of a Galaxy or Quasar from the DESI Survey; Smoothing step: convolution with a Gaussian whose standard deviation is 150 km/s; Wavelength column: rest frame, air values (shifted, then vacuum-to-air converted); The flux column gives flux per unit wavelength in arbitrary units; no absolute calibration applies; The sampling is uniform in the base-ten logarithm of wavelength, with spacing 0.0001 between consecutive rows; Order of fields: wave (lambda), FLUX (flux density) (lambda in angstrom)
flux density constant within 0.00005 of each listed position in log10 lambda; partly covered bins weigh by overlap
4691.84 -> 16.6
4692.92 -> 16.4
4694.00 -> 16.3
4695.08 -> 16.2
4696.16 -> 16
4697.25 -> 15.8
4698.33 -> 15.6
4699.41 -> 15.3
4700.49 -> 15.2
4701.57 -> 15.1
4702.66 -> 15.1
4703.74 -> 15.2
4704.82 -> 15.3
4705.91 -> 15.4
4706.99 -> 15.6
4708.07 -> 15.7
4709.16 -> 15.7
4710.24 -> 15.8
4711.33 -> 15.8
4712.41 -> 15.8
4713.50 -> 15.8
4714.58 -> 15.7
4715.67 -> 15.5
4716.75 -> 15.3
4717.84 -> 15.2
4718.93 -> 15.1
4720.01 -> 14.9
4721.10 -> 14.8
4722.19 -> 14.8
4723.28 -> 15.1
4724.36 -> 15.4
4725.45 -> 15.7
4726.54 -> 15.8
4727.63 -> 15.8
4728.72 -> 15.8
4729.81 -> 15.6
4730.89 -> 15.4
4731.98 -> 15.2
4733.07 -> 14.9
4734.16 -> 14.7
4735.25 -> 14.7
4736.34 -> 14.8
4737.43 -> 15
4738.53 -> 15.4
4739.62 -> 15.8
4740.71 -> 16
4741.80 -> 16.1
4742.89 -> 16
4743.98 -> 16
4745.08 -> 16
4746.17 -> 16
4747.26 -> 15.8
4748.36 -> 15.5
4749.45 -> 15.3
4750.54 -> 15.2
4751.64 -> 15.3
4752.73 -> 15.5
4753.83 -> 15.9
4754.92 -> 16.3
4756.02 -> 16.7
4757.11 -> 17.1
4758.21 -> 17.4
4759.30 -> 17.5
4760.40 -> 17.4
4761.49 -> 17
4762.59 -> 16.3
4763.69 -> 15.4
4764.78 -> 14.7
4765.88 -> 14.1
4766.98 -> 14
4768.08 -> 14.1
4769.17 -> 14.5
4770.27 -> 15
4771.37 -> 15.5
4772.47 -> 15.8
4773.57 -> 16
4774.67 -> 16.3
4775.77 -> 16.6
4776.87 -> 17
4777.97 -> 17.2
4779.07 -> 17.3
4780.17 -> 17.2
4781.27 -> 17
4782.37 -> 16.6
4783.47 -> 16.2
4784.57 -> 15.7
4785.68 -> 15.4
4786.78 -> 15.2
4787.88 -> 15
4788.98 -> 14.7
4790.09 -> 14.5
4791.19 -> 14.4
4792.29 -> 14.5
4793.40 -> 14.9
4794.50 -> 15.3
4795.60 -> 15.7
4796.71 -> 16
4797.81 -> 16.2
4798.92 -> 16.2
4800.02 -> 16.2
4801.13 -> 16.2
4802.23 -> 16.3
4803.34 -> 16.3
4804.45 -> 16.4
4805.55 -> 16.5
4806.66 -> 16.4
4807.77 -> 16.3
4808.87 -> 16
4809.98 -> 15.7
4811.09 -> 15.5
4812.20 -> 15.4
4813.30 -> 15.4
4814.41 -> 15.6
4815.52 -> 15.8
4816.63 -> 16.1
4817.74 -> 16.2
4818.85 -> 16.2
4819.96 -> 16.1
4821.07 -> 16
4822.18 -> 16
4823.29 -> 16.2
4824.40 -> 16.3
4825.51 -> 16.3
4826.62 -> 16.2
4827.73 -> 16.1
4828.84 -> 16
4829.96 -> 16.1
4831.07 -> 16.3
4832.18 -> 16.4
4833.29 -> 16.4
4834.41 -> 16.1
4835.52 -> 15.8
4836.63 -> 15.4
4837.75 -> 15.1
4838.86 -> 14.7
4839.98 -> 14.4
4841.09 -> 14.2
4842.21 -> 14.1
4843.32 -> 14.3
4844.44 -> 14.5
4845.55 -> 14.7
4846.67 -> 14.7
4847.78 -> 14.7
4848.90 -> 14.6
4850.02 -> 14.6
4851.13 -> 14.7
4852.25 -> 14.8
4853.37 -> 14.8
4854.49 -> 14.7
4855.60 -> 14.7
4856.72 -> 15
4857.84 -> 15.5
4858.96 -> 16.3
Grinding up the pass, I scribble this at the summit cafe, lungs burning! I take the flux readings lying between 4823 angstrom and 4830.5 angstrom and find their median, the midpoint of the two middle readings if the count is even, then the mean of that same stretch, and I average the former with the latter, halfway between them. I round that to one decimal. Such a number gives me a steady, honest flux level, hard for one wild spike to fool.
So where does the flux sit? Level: 16.2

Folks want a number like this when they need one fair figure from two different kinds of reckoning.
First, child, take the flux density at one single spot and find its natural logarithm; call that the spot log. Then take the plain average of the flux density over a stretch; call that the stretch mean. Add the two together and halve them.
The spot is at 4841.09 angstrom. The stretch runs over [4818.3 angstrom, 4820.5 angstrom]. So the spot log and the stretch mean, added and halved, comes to 9.4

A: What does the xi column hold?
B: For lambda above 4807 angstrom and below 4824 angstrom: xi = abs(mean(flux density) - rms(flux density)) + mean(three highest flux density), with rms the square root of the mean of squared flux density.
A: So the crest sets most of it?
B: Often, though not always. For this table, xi 16.2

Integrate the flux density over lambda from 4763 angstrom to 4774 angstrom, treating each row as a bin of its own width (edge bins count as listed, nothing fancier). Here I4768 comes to 164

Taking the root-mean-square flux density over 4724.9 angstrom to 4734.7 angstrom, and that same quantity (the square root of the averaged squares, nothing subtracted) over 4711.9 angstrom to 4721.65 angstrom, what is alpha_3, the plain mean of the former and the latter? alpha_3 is 15.4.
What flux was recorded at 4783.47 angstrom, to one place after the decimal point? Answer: 16.2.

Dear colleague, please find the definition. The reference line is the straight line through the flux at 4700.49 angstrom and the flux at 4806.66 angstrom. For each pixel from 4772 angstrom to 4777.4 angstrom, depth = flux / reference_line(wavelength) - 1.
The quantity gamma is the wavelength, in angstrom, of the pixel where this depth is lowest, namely 4772.47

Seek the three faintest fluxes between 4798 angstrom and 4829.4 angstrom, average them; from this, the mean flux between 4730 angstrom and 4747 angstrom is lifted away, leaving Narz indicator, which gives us 0.0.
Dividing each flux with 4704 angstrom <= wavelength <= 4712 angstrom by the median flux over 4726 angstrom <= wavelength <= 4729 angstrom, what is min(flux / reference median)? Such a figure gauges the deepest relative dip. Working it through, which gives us 0.97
